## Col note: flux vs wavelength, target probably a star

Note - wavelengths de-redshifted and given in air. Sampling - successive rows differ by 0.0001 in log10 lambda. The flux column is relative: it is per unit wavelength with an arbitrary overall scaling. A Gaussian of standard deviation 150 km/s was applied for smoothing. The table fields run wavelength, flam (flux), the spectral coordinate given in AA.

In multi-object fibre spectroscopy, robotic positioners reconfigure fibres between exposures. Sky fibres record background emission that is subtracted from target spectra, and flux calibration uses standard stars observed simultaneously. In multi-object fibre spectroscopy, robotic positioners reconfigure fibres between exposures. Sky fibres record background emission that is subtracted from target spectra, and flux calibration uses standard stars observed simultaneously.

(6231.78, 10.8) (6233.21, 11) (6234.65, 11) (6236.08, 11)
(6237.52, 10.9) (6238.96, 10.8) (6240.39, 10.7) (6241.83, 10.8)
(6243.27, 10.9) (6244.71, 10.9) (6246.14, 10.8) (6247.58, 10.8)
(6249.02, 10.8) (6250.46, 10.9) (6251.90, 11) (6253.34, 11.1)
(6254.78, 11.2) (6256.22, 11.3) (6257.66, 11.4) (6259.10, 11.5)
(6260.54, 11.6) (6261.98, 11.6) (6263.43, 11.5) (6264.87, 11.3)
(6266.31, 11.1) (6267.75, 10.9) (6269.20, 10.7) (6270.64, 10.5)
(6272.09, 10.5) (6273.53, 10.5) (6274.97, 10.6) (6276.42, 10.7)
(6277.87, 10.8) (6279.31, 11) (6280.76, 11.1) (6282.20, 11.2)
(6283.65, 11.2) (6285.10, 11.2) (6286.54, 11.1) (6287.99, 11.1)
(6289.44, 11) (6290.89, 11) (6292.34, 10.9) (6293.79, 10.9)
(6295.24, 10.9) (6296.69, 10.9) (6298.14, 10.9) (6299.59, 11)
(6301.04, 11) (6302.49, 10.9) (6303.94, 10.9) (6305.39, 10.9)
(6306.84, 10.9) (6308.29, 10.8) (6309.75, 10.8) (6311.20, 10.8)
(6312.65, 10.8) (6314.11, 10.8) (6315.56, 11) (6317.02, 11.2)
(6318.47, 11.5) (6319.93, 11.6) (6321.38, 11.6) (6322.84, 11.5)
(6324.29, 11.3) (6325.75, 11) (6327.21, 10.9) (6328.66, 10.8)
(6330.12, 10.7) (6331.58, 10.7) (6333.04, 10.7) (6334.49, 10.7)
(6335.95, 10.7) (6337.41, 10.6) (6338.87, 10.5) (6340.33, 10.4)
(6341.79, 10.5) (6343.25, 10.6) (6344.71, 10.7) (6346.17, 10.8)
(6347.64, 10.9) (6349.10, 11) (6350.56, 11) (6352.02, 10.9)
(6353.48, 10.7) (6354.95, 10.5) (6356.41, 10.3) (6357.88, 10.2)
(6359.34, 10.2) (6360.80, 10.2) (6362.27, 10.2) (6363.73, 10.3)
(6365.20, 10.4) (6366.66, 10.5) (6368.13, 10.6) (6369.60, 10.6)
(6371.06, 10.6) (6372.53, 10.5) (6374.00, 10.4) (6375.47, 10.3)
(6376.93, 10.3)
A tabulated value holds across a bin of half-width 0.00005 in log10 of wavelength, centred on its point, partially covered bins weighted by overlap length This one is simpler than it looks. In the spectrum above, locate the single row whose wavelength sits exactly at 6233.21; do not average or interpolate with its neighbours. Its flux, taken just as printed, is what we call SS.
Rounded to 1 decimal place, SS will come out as 11.0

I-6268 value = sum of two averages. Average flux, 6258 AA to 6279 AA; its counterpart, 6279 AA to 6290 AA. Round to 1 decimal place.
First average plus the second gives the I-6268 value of 22.1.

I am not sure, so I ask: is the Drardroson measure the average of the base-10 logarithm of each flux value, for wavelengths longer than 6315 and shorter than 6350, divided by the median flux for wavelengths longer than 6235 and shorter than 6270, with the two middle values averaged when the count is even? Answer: 0.0948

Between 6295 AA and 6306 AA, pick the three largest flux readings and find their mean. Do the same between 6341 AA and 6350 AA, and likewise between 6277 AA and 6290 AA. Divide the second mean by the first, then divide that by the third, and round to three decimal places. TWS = 0.089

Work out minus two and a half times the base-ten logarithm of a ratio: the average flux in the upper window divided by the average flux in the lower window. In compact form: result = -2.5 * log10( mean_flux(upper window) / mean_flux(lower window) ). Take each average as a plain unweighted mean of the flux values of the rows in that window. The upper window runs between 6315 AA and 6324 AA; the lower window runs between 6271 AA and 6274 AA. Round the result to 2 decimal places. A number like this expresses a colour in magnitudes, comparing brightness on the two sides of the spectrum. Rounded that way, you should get -0.09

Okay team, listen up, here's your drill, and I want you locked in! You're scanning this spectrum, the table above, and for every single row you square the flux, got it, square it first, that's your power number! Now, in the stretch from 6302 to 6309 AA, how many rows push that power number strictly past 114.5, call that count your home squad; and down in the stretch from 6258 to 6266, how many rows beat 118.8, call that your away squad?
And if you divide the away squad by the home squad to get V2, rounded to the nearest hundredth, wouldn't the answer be 1.00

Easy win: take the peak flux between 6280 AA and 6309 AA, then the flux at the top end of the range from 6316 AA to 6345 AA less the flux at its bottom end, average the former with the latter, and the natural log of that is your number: 1.68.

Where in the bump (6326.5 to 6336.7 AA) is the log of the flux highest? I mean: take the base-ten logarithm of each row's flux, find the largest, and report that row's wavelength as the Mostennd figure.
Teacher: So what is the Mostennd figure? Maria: 6327.21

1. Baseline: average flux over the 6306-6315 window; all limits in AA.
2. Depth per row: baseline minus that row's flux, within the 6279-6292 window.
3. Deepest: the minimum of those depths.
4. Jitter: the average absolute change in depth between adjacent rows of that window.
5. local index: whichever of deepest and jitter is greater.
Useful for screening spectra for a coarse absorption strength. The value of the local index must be 0.050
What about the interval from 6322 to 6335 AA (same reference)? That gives 0.100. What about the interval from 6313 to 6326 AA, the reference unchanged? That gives 0.175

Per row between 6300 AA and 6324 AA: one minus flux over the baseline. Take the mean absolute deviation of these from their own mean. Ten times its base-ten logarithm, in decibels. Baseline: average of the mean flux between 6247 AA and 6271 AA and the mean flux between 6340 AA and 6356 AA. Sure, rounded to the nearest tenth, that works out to -16.2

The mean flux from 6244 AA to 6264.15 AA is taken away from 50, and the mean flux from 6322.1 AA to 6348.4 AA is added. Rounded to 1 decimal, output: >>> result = 49.6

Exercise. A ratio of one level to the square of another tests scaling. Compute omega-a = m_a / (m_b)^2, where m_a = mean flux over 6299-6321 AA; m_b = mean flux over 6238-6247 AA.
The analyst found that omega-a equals 0.094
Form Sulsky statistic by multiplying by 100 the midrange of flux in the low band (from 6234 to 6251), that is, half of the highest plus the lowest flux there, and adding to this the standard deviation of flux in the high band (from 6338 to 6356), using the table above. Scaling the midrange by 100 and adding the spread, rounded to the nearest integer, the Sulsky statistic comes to 1085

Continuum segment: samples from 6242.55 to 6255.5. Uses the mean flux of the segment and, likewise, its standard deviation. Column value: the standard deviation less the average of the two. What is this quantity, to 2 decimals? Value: -5.40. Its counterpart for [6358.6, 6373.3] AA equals -5.12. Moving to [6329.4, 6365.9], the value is -5.16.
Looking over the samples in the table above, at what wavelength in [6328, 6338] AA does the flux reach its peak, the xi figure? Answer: 6328.66 AA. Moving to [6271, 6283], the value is 6282.20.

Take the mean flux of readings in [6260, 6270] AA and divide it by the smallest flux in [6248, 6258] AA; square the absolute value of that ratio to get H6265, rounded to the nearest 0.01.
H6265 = 1.08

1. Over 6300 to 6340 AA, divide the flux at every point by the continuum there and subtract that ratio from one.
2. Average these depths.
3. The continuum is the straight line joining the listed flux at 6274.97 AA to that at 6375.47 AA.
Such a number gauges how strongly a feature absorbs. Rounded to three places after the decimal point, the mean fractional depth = -0.046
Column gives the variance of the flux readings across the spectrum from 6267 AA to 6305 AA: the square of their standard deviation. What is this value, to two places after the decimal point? 0.04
